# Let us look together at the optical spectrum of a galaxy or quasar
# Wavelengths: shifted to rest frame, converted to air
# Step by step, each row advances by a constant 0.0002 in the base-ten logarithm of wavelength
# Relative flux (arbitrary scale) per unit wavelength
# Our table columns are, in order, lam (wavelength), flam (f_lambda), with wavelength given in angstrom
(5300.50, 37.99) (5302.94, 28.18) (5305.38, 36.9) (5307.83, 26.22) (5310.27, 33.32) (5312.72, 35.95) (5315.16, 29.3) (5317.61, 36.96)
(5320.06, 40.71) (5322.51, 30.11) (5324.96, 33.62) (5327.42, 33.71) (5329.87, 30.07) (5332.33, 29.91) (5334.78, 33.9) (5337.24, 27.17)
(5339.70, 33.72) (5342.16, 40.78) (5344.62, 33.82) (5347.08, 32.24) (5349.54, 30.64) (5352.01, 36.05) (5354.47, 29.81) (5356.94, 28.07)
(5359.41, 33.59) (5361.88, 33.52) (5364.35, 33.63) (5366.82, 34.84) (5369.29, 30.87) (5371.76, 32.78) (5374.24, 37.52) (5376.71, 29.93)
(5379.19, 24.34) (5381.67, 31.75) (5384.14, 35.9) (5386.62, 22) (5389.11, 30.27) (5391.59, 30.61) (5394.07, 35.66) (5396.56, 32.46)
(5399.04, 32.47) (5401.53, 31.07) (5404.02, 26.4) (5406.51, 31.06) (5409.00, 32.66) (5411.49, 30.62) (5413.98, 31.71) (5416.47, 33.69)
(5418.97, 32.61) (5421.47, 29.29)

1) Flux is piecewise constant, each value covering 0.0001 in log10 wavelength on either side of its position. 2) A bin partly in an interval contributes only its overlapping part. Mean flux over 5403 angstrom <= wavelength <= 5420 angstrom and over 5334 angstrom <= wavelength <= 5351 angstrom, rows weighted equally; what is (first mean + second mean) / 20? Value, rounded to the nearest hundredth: 3.22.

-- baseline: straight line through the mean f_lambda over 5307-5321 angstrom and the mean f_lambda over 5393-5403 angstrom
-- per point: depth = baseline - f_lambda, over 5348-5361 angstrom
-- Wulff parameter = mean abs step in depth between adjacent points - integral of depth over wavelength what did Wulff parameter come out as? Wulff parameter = -16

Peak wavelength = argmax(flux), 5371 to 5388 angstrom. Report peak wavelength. 5374.24 angstrom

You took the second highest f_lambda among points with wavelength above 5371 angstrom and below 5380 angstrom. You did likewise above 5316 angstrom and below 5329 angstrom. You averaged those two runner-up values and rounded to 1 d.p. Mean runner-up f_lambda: 34.9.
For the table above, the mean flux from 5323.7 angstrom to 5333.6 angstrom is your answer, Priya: 31.8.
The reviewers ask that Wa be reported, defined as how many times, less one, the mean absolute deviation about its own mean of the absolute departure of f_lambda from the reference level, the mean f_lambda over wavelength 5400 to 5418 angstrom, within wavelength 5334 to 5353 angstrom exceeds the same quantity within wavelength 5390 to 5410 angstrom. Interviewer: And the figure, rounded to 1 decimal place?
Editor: 0.4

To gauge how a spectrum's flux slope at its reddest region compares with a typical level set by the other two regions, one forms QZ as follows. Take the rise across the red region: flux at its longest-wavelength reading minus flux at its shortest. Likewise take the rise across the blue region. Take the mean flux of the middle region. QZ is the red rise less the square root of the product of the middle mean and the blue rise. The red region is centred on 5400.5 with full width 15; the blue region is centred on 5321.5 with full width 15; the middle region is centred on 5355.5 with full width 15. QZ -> -16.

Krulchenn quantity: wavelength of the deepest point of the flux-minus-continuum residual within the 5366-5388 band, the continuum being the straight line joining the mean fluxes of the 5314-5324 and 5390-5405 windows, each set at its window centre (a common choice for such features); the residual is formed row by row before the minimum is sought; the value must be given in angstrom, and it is 5386.62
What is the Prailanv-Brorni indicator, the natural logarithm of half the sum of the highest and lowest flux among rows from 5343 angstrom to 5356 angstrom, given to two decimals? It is 3.49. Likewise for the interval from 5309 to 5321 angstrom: 3.56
